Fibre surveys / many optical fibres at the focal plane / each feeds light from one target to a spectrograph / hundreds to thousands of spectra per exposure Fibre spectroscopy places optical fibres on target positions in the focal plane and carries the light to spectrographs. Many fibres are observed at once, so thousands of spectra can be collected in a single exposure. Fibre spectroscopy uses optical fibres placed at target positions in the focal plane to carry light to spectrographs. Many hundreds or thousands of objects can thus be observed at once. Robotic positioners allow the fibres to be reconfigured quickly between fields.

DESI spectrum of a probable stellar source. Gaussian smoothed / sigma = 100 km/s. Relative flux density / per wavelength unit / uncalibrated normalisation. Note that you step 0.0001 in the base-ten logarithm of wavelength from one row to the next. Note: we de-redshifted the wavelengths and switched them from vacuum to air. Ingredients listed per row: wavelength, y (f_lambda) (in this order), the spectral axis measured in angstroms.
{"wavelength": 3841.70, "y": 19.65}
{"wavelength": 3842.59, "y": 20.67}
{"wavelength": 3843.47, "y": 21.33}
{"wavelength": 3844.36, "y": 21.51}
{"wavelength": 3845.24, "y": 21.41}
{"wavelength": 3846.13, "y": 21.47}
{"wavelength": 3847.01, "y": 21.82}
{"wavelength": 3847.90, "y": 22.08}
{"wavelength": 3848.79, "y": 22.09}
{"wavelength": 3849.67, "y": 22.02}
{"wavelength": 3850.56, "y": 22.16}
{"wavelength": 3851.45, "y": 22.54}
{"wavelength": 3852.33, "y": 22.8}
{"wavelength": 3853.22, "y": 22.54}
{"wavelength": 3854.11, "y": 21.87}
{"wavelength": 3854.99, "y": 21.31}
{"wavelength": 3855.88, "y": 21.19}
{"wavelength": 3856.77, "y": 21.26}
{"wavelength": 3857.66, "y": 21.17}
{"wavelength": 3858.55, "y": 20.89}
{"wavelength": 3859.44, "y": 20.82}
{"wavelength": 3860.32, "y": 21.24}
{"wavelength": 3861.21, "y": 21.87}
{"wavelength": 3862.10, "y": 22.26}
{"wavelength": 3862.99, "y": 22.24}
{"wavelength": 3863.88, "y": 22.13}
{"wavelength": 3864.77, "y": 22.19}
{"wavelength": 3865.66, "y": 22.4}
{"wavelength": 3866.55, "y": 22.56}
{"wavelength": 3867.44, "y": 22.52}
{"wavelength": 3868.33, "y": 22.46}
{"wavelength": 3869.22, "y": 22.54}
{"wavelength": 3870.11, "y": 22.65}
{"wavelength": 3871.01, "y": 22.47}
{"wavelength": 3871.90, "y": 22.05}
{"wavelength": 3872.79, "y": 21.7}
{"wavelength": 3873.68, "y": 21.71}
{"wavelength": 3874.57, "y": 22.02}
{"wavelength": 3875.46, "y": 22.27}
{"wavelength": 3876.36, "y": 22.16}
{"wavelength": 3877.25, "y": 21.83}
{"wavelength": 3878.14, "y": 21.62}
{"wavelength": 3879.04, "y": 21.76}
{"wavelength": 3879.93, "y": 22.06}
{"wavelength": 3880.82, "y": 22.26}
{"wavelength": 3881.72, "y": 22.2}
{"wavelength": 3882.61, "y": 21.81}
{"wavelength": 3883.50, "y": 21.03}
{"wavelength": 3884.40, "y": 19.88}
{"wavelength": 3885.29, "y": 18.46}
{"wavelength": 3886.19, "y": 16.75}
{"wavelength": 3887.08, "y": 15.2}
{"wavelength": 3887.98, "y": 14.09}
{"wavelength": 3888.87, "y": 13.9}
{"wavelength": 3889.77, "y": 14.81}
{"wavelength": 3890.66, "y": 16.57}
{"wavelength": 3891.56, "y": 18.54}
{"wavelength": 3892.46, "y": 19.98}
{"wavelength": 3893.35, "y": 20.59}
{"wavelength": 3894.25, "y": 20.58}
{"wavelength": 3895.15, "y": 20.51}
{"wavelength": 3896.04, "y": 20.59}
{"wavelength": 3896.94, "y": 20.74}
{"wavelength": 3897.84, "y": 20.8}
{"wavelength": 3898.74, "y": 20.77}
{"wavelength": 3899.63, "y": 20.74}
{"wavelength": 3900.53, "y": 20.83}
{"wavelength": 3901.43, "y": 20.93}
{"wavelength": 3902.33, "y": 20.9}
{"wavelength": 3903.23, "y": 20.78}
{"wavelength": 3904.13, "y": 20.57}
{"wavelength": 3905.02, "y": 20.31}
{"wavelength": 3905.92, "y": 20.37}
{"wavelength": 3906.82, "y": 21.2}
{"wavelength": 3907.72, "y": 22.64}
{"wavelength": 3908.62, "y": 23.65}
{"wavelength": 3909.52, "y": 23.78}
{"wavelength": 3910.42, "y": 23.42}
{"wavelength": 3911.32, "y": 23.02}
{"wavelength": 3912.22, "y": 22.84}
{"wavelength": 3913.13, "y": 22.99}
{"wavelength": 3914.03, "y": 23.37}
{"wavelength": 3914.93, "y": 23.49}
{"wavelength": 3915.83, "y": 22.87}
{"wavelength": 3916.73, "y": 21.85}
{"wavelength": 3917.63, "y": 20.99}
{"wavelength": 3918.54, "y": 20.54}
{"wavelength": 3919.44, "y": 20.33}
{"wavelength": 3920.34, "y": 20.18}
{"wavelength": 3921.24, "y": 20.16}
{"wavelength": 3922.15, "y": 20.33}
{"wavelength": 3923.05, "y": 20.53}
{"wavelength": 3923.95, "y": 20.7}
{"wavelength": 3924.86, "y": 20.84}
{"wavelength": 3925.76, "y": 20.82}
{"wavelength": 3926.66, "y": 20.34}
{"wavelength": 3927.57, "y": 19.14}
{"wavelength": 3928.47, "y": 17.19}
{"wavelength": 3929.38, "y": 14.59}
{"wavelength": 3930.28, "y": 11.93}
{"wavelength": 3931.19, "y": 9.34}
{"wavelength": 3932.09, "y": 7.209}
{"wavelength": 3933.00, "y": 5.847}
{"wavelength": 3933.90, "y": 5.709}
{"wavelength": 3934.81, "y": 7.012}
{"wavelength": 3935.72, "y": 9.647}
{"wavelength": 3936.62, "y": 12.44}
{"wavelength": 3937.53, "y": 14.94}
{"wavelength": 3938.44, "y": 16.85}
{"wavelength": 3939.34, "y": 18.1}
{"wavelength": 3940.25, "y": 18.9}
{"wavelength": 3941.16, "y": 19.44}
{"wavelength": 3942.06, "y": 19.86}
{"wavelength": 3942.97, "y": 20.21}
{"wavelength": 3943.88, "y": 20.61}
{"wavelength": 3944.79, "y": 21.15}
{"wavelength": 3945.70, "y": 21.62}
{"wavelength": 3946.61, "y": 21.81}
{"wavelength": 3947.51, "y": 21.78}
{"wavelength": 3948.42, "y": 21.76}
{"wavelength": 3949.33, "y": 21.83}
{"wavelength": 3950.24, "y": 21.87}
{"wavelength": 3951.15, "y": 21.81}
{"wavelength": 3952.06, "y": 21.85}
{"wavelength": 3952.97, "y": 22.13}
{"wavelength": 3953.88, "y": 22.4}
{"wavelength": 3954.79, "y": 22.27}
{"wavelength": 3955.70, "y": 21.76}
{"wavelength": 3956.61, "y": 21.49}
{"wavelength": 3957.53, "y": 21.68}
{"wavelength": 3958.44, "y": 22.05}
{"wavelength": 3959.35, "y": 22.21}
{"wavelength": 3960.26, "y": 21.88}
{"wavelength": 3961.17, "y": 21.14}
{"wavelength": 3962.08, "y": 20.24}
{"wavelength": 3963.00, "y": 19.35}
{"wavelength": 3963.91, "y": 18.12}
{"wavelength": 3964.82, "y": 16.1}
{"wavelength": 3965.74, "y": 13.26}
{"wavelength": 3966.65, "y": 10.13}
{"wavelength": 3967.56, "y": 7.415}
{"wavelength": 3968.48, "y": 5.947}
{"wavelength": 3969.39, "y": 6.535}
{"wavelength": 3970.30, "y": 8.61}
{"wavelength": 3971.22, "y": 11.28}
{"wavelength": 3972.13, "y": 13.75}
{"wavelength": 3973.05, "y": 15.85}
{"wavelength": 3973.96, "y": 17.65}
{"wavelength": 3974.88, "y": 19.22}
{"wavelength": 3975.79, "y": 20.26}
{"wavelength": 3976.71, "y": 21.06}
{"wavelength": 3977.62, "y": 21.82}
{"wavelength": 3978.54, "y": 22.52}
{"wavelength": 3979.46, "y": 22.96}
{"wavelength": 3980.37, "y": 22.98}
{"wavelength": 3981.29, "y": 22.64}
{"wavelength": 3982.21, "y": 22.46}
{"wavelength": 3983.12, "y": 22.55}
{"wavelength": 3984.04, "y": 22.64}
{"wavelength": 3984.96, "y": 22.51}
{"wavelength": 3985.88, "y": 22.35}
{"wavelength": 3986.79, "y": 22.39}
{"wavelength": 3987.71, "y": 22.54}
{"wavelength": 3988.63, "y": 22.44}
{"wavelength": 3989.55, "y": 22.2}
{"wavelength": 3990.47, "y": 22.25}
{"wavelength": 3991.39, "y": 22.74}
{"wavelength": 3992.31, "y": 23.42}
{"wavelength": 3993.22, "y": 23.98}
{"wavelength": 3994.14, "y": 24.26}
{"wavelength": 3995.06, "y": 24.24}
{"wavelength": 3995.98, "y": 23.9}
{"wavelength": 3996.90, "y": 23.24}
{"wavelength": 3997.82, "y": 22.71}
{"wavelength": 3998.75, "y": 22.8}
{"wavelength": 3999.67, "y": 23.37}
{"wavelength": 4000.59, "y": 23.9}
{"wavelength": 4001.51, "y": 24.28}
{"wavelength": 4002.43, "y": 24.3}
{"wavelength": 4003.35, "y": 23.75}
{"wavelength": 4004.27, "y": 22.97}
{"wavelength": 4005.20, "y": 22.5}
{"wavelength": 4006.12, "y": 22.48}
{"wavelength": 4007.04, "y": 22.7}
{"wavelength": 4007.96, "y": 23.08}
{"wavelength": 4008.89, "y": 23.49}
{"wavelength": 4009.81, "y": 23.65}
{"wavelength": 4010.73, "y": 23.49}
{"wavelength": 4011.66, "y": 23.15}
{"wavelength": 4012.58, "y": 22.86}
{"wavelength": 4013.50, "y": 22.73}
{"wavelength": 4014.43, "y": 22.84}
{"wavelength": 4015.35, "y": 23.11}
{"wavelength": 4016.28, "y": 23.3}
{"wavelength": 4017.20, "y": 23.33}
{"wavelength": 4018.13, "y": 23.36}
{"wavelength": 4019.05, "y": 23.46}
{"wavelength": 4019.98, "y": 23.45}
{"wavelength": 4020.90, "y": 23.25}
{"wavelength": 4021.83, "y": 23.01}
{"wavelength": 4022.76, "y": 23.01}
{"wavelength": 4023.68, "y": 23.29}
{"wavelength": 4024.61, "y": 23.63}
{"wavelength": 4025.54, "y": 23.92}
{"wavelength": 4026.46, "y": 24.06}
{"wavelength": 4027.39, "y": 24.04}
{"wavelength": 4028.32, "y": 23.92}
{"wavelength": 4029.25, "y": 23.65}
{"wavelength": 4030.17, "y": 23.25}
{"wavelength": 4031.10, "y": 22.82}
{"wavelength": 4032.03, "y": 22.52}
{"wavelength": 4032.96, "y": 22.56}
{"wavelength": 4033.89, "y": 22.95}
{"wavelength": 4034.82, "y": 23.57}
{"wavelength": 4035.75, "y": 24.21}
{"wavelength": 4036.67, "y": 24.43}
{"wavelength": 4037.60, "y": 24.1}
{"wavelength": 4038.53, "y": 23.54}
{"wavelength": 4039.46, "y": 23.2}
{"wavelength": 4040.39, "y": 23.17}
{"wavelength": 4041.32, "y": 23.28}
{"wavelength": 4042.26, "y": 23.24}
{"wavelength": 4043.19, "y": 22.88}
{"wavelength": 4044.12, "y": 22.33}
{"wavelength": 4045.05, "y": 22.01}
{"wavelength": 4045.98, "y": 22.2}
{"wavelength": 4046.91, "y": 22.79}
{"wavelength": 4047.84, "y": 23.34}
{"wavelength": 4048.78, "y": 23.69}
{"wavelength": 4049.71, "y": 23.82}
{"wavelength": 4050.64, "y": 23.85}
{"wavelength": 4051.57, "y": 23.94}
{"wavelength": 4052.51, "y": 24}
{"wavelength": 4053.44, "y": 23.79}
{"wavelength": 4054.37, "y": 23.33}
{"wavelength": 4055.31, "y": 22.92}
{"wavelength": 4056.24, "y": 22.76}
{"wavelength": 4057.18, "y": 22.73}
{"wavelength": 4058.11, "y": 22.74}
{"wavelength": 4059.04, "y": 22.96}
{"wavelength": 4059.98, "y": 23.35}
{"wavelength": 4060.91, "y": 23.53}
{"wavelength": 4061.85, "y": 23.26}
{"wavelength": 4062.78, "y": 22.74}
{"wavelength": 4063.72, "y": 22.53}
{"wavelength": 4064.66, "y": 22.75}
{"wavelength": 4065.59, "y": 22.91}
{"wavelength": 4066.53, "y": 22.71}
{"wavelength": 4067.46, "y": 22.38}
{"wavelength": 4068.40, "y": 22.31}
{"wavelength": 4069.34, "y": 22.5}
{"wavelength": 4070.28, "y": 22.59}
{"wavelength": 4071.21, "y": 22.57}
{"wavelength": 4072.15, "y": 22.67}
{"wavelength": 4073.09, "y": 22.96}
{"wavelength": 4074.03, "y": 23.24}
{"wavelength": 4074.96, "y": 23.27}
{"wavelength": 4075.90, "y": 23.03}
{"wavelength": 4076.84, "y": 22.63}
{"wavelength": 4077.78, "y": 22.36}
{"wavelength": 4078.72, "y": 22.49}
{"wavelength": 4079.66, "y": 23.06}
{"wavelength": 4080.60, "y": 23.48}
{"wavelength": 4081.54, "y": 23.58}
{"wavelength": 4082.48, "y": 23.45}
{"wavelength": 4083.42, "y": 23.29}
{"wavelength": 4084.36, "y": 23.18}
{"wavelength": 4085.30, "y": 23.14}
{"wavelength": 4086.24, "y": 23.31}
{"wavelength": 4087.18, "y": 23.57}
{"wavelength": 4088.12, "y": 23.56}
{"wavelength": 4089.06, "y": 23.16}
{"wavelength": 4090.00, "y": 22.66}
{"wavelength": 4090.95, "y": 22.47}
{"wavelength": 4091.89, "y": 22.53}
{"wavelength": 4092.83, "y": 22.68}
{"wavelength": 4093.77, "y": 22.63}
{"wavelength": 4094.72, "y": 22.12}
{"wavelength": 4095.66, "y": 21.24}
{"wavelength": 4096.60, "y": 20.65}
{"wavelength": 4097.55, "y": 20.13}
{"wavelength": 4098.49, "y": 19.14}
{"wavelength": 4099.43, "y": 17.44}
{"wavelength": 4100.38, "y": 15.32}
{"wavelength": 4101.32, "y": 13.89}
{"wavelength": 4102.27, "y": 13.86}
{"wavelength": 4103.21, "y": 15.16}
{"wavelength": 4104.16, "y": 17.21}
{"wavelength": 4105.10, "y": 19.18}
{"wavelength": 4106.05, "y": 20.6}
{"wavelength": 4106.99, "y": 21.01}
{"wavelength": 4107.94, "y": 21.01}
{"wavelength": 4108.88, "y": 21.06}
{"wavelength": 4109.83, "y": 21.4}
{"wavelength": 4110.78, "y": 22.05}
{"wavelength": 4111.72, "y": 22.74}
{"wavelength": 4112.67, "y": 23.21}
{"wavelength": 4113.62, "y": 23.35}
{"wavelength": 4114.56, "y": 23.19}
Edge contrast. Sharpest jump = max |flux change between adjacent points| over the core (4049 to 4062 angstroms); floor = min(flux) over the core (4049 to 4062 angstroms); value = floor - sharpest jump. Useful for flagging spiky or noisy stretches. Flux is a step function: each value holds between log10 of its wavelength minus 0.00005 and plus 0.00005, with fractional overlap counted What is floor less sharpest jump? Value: 22.3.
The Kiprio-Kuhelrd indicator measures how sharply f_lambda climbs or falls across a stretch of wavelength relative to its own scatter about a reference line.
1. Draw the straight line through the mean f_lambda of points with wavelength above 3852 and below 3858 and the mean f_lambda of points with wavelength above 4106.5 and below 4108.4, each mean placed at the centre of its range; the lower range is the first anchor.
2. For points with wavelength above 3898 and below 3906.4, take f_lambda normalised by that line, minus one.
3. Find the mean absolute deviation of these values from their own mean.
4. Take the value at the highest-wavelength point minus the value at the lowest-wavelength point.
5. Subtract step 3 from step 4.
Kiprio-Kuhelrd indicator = -0.026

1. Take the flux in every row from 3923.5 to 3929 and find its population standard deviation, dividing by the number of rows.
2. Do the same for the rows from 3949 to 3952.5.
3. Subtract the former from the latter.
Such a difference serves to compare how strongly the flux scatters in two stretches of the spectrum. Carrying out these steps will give -1.3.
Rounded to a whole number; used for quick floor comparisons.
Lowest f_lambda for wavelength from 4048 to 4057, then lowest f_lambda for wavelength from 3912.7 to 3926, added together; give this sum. 43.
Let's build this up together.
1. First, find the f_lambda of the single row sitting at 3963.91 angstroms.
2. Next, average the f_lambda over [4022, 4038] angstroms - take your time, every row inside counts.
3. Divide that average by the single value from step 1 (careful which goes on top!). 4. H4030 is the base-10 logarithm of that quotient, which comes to 0.11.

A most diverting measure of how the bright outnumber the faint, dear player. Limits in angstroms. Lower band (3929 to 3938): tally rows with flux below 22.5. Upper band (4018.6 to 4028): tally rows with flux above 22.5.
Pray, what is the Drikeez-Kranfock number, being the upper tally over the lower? 1.0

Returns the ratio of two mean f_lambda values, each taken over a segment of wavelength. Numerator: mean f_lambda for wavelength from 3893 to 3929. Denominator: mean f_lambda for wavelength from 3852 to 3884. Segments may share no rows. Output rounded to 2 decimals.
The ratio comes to 0.97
